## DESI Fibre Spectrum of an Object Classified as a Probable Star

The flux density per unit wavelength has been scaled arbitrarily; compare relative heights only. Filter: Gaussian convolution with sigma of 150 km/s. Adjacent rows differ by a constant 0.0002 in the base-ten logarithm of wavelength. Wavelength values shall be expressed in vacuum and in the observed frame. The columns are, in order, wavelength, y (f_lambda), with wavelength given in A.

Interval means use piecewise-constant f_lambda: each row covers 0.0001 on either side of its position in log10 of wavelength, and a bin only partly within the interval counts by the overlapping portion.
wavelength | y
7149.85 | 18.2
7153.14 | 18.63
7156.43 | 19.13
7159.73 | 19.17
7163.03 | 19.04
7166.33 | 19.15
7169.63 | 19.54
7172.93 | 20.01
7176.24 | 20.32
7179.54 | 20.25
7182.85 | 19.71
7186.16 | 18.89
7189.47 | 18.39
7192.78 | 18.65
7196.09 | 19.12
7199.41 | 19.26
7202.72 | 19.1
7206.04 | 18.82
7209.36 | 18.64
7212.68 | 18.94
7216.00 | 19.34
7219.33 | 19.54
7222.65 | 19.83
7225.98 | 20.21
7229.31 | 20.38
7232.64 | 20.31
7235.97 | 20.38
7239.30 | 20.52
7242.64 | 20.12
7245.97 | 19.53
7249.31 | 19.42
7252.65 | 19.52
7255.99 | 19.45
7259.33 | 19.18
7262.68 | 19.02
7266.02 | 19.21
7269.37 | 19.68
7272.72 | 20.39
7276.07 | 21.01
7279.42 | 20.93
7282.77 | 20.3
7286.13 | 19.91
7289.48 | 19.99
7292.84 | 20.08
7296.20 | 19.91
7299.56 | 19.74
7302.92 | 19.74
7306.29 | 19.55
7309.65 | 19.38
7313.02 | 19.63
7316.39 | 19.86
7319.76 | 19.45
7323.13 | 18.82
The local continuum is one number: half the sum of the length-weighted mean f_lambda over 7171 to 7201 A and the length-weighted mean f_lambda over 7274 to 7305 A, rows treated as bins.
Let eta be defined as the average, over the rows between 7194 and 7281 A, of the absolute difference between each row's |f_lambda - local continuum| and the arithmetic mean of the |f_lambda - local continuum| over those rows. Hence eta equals 0.236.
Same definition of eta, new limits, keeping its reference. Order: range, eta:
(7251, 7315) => 0.270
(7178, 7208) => 0.304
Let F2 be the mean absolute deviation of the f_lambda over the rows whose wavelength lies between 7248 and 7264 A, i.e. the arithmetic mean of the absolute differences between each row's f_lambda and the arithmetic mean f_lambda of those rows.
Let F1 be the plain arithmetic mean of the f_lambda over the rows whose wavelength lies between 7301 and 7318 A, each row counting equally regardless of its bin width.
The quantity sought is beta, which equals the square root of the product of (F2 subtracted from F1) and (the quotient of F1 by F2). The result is 47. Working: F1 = 19.6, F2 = 0.17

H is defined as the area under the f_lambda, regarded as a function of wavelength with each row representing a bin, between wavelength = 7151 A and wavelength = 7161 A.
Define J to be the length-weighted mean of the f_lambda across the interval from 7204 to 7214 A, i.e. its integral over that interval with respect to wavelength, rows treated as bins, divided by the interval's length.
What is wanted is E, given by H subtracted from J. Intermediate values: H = 189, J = 18.8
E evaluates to -171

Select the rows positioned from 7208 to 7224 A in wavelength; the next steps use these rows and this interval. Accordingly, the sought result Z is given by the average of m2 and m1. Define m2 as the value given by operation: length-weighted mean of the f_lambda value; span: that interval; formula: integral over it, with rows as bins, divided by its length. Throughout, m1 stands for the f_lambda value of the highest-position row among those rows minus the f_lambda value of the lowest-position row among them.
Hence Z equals 10.23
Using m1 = 1.2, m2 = 19.3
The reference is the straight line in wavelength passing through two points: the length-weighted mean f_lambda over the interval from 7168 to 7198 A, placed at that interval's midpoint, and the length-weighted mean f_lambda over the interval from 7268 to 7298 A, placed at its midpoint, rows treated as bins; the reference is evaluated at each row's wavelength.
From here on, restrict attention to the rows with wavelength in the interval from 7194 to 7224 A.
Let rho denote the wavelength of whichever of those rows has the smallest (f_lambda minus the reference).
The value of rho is 7209.36 A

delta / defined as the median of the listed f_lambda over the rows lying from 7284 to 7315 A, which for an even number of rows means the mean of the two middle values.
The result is 19.7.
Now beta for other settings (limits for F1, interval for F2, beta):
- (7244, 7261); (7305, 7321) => 52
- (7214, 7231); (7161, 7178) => 30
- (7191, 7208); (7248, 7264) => 45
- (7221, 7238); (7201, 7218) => 45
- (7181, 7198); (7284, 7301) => 64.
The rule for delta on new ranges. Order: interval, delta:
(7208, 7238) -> 19.8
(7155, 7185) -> 19.5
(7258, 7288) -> 19.9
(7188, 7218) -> 18.9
